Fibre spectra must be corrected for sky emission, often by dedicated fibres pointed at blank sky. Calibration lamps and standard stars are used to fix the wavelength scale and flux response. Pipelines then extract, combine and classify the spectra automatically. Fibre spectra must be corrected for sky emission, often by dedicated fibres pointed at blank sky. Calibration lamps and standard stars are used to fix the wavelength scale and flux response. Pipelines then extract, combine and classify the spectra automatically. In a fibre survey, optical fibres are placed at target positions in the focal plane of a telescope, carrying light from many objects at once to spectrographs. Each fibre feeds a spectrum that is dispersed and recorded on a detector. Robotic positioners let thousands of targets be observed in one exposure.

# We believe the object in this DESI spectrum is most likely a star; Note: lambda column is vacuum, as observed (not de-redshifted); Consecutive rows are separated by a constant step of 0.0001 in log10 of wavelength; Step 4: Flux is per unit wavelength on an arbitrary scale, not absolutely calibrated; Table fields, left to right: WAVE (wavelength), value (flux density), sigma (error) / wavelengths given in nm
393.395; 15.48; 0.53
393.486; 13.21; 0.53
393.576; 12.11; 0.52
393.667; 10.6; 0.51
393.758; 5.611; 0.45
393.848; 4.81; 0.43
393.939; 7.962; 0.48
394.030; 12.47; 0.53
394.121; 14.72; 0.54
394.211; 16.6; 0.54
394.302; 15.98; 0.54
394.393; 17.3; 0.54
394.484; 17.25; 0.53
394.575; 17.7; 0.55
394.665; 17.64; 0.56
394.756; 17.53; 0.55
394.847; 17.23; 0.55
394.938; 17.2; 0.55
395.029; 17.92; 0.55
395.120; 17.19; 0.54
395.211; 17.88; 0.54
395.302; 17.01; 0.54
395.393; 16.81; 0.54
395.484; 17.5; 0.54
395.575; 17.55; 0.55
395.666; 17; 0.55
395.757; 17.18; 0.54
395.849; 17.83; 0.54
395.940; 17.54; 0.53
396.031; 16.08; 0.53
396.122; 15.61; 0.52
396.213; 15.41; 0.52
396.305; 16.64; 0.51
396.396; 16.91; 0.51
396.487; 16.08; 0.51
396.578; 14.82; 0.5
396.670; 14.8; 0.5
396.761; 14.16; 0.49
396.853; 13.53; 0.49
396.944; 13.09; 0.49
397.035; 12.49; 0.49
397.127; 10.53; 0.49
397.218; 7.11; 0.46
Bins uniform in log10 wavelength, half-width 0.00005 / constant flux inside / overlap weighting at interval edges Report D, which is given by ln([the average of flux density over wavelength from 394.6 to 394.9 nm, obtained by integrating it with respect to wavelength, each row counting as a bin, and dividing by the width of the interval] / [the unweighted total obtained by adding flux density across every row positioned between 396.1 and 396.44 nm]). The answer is -1.3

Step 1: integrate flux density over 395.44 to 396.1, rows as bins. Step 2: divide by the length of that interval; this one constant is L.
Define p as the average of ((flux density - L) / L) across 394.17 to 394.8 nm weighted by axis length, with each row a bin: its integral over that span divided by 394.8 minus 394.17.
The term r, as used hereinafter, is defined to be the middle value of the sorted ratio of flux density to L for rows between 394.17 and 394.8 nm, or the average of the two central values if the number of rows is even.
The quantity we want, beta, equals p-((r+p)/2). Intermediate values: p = 0.00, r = 1.01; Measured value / -0.504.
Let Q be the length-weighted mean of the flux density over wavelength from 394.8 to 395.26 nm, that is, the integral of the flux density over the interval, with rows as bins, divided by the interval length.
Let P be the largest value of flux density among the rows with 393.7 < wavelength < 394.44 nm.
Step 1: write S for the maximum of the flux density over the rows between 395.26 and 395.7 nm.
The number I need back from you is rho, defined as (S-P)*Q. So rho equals 4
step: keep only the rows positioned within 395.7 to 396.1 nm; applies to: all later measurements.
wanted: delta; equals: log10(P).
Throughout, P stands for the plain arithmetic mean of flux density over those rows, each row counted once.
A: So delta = 1.23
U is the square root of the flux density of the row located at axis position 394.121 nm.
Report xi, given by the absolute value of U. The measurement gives 3.84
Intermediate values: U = 3.84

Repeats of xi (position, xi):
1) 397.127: 3.24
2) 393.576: 3.48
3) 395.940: 4.19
